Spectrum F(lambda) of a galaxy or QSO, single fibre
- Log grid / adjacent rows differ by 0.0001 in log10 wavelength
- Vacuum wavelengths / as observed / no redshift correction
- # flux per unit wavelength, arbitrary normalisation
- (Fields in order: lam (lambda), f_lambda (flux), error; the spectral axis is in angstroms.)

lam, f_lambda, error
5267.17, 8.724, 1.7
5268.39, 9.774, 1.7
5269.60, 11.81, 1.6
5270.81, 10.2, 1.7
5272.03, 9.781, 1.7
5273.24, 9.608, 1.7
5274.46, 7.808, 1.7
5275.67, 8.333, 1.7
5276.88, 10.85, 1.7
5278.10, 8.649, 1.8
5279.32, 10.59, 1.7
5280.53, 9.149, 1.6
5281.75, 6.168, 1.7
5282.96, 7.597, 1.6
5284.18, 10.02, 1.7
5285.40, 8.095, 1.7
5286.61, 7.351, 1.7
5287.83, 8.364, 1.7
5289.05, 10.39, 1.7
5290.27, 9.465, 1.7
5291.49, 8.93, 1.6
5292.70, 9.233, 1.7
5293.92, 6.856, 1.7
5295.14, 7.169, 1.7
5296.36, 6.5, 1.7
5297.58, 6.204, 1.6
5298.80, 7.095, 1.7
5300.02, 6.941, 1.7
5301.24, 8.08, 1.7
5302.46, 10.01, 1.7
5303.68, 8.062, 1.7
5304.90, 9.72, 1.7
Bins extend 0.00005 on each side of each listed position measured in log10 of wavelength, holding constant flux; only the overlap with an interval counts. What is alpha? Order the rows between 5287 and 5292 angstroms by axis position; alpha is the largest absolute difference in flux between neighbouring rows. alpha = 2.03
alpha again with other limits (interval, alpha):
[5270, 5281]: 2.52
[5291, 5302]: 2.38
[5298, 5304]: 1.95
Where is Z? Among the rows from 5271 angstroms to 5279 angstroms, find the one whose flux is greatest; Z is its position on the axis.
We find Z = 5276.88 angstroms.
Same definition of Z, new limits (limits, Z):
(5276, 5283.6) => 5276.88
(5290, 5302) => 5290.27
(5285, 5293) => 5289.05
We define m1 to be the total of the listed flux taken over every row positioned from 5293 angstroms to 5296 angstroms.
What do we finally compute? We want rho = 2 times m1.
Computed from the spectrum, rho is 28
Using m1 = 14.0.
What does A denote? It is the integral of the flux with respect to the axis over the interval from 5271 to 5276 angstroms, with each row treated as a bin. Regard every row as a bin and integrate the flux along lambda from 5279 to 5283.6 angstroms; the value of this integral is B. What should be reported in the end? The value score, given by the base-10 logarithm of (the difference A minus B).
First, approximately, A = 45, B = 38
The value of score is 0.85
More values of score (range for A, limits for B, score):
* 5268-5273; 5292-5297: 1.16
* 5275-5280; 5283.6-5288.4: 0.87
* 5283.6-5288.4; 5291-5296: -0.11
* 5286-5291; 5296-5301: 1.02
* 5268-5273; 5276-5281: 0.49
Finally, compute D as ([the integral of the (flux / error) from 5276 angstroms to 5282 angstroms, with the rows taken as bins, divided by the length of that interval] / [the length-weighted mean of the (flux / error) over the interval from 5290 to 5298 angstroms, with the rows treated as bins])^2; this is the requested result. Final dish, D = 1.4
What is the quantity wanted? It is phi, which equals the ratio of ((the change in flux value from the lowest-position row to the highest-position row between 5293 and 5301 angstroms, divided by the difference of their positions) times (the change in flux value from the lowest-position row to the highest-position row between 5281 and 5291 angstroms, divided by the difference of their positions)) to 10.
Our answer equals 0.001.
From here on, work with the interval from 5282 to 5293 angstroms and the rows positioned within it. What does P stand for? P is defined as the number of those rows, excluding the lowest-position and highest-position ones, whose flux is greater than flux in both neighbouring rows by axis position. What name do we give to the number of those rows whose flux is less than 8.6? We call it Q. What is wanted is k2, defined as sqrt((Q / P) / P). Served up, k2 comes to 1.0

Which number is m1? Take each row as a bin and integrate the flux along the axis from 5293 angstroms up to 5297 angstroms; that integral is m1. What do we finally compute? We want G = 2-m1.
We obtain -26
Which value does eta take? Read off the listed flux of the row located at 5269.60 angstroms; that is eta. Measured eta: 11.81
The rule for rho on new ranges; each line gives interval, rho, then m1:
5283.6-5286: 36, 18.1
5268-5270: 43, 21.6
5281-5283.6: 28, 13.8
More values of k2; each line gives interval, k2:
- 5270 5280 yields 1.4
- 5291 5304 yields 0.7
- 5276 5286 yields 0.9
